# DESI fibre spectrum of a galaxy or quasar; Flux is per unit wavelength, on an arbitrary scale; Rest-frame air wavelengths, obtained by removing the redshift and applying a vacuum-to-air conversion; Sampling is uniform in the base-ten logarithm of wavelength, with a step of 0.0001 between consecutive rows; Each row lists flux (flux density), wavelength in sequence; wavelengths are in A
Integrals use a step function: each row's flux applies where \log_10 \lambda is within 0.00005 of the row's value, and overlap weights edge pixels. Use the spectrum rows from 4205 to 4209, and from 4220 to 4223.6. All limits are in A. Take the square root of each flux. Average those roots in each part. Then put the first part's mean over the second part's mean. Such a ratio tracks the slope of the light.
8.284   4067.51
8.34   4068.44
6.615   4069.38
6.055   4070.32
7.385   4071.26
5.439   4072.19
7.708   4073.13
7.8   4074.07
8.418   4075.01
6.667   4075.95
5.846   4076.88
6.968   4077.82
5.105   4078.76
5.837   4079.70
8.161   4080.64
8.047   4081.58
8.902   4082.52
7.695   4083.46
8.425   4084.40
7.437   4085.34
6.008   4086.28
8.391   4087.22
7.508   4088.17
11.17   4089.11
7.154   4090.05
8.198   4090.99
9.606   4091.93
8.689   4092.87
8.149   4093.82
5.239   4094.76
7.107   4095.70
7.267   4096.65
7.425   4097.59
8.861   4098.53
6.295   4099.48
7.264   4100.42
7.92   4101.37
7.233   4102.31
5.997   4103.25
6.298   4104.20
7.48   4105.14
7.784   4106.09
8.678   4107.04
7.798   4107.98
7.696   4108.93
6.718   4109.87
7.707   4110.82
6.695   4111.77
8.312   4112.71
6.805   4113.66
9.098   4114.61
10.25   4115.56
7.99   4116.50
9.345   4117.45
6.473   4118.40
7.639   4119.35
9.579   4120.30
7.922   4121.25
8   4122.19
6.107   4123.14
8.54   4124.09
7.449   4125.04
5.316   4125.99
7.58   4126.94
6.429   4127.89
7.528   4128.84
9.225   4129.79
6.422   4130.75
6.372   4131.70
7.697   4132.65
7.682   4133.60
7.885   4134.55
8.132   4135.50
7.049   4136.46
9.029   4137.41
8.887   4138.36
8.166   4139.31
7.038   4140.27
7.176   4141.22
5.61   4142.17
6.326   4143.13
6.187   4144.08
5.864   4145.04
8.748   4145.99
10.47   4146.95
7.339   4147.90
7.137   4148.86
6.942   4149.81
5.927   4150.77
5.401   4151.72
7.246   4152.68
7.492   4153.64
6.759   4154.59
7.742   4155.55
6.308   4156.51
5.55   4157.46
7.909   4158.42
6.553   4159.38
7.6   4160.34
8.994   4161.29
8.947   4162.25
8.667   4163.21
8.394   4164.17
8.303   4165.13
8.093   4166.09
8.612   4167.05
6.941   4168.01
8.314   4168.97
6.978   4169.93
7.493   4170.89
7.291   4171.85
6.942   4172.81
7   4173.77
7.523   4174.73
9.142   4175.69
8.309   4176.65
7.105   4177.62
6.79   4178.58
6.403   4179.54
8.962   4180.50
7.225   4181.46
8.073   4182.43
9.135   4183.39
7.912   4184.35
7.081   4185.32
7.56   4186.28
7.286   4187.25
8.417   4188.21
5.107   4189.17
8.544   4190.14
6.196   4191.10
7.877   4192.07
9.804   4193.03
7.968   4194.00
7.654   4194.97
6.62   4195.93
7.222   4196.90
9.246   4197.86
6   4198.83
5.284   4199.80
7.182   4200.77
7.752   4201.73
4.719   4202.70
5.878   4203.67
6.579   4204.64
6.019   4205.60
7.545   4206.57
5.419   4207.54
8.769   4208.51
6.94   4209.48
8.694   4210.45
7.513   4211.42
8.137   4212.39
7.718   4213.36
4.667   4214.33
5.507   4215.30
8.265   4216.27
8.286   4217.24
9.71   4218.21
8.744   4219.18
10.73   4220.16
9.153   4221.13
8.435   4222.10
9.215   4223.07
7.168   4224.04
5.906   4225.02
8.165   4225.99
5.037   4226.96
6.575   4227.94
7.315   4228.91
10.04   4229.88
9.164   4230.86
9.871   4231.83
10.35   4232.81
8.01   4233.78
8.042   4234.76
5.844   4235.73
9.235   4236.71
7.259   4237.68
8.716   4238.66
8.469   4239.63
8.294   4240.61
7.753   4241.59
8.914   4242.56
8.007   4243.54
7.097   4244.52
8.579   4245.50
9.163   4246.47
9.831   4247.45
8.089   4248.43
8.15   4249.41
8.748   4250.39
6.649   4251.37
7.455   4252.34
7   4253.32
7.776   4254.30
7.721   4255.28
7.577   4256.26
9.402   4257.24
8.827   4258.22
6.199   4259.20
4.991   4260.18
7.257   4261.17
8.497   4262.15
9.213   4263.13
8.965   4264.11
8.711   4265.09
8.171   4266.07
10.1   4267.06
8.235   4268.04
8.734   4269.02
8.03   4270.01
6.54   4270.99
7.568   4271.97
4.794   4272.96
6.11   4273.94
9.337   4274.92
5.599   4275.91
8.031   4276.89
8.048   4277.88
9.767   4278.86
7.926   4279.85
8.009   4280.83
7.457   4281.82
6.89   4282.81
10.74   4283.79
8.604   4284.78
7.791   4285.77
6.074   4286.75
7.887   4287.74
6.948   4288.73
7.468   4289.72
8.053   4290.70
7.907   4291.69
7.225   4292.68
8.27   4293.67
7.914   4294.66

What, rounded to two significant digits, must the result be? 0.86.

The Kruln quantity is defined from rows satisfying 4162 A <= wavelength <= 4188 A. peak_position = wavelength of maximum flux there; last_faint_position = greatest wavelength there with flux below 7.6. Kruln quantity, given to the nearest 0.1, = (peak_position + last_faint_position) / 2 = 4181.5 A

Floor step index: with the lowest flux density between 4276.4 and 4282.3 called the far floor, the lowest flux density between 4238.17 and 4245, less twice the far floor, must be -7.8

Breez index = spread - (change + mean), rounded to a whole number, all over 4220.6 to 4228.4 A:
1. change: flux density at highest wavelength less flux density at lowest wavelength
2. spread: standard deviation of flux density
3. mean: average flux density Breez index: -3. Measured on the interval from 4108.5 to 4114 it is -6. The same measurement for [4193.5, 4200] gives -3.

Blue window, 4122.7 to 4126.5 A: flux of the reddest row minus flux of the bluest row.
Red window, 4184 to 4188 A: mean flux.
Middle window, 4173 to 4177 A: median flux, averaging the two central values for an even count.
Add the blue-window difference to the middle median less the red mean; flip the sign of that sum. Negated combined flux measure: 0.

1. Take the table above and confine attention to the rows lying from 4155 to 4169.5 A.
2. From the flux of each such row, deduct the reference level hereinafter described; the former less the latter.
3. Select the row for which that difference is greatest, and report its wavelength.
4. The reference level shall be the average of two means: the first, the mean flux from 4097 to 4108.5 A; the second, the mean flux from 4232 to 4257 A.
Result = 4161.29 A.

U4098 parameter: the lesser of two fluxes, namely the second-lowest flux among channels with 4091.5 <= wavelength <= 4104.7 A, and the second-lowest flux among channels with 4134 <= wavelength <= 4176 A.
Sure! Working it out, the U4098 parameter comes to 5.55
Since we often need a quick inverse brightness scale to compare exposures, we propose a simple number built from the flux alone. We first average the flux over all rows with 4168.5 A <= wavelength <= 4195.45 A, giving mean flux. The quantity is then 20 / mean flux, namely 2.62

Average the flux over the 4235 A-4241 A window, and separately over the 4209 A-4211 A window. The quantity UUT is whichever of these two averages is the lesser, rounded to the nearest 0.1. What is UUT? 7.8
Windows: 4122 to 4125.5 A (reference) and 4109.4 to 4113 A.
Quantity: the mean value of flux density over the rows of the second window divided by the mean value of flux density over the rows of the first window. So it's 0.978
